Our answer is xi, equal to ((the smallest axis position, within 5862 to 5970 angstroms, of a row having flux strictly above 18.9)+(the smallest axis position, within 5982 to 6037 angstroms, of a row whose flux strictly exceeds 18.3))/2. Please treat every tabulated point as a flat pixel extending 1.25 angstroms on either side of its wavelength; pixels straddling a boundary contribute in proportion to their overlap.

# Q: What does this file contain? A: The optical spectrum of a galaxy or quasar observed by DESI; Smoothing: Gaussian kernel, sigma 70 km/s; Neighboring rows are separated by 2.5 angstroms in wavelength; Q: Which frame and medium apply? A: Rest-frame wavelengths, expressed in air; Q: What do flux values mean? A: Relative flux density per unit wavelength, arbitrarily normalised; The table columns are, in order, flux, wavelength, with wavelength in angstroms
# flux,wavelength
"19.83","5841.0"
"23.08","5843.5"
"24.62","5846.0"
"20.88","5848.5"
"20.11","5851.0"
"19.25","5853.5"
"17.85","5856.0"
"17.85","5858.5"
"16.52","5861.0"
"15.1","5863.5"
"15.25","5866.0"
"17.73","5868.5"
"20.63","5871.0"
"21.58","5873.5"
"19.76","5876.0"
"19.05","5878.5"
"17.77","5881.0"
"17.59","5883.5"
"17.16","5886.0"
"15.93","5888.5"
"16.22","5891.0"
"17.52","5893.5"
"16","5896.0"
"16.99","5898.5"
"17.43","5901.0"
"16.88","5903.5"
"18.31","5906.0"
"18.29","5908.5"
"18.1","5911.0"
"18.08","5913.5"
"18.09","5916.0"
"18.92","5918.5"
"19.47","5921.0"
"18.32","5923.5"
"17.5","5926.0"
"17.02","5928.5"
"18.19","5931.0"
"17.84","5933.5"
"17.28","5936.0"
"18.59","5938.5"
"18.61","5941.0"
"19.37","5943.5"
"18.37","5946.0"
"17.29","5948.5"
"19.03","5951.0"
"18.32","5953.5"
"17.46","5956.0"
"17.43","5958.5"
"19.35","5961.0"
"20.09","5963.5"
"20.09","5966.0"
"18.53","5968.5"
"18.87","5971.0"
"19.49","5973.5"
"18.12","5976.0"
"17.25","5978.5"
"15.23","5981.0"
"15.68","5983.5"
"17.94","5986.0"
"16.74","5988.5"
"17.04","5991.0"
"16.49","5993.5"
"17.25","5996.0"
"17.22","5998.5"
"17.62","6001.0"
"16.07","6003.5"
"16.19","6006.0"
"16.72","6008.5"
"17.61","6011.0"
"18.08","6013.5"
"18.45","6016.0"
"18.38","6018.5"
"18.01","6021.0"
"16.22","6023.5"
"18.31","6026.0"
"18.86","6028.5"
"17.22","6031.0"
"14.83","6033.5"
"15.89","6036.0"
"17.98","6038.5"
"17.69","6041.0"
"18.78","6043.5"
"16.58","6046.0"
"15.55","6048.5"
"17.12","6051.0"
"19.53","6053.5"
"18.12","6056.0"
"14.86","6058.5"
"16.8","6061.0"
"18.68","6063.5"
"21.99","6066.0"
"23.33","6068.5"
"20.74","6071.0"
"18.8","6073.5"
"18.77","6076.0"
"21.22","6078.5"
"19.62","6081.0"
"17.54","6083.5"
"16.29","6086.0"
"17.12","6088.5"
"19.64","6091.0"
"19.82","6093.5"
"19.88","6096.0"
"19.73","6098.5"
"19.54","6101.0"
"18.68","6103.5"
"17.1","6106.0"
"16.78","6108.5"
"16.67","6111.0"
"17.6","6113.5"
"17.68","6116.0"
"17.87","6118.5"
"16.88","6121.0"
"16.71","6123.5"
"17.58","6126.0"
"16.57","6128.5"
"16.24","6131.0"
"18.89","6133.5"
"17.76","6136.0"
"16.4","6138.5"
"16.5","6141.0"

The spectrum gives 5943.5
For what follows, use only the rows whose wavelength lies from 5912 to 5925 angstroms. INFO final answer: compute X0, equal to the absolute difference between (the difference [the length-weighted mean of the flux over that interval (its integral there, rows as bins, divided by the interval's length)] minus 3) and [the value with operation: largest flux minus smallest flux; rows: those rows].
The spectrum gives 14.2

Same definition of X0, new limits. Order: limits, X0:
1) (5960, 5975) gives 14.8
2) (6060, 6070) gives 10.8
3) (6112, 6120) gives 14.4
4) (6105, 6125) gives 13.0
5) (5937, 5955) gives 13.4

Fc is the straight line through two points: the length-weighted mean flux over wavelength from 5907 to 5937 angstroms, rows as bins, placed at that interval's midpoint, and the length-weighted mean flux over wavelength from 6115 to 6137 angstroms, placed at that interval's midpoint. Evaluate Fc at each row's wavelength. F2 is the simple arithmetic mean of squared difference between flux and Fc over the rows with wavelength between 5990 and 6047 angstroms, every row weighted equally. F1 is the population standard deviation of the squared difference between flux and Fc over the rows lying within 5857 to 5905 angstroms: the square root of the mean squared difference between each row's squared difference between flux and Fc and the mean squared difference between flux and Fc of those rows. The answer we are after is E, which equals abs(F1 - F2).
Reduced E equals 2.2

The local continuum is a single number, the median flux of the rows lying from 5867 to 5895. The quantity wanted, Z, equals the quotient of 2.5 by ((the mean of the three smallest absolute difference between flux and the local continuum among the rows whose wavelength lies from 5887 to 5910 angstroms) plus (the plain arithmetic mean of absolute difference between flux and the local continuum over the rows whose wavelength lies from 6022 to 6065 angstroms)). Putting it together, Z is 1.6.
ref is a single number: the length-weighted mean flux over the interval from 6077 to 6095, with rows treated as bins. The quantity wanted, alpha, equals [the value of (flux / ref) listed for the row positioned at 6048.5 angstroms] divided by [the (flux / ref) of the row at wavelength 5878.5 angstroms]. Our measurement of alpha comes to 0.82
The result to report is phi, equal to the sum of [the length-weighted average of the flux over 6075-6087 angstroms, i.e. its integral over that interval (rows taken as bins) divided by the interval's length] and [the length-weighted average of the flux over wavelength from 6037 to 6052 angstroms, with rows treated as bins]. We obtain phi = 36.0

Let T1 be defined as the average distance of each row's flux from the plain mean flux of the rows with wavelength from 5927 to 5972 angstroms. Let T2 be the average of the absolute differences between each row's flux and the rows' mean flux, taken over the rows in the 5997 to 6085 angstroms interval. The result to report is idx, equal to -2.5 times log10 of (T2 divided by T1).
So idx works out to -0.7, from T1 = 0.74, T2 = 1.37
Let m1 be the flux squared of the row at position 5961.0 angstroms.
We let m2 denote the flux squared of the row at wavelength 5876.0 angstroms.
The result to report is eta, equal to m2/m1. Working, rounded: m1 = 374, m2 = 390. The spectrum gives 1.04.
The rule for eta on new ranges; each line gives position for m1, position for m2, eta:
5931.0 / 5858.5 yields 0.96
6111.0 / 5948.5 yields 1.08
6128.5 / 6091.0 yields 1.40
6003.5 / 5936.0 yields 1.16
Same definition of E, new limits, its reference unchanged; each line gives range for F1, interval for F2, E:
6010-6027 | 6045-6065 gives 1.6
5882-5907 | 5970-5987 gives 0.4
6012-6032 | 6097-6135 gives 0.5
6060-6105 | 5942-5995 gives 6.5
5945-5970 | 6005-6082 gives 2.3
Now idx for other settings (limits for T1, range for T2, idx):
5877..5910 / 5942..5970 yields -0.2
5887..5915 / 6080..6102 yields -0.5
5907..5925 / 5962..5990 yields -1.2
